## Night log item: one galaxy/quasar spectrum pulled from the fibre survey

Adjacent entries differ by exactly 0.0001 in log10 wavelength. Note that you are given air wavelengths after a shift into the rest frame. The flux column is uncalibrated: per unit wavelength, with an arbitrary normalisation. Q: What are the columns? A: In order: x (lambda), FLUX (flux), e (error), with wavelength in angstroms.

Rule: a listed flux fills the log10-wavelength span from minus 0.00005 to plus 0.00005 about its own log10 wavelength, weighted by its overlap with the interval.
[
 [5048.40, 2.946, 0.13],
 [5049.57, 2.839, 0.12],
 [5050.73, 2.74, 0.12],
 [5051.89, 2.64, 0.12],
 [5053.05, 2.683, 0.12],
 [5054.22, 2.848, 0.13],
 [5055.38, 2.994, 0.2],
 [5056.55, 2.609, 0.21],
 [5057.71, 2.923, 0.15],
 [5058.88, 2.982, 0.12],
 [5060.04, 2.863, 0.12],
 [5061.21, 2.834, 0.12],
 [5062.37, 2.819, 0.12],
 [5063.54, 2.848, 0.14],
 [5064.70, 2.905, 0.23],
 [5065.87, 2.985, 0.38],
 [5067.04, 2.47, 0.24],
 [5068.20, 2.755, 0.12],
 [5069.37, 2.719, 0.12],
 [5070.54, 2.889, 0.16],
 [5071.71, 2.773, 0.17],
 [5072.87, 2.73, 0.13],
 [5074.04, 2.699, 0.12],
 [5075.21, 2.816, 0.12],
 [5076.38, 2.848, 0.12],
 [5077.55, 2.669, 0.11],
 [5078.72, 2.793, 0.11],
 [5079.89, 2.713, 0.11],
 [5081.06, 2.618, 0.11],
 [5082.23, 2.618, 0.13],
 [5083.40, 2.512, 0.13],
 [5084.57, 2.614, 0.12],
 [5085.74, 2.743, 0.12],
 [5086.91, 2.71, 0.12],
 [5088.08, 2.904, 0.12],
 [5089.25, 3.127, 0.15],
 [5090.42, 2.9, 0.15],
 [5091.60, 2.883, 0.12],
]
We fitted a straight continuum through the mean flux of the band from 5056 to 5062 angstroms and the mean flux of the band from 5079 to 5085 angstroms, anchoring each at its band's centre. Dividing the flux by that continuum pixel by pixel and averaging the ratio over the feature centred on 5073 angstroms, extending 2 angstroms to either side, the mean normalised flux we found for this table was 1.01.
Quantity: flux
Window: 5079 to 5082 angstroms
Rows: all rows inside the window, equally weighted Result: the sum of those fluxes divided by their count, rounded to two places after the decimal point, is 2.67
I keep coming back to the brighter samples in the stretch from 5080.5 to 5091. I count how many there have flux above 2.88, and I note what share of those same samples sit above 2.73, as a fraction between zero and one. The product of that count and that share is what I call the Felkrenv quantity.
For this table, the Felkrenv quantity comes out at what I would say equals 1.3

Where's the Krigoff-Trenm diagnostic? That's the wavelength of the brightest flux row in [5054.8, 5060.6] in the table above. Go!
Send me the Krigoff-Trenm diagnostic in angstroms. 5055.38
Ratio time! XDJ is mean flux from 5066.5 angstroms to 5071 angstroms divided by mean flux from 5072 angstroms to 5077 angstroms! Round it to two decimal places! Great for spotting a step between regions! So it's 0.98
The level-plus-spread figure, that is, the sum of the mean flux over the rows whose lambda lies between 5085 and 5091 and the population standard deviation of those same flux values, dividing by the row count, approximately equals 3.02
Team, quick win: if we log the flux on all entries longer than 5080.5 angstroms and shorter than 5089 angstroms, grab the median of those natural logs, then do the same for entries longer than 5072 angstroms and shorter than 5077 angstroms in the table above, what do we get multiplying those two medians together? 0.98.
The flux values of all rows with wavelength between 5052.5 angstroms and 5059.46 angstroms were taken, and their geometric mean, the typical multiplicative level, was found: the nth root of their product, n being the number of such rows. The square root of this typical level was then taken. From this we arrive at 1.68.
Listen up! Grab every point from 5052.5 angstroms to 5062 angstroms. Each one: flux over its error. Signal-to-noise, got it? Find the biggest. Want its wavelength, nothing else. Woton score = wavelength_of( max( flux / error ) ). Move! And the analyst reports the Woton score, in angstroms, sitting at 5058.88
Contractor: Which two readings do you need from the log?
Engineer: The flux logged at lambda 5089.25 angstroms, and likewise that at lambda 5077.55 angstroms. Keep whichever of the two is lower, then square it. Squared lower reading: 7.1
